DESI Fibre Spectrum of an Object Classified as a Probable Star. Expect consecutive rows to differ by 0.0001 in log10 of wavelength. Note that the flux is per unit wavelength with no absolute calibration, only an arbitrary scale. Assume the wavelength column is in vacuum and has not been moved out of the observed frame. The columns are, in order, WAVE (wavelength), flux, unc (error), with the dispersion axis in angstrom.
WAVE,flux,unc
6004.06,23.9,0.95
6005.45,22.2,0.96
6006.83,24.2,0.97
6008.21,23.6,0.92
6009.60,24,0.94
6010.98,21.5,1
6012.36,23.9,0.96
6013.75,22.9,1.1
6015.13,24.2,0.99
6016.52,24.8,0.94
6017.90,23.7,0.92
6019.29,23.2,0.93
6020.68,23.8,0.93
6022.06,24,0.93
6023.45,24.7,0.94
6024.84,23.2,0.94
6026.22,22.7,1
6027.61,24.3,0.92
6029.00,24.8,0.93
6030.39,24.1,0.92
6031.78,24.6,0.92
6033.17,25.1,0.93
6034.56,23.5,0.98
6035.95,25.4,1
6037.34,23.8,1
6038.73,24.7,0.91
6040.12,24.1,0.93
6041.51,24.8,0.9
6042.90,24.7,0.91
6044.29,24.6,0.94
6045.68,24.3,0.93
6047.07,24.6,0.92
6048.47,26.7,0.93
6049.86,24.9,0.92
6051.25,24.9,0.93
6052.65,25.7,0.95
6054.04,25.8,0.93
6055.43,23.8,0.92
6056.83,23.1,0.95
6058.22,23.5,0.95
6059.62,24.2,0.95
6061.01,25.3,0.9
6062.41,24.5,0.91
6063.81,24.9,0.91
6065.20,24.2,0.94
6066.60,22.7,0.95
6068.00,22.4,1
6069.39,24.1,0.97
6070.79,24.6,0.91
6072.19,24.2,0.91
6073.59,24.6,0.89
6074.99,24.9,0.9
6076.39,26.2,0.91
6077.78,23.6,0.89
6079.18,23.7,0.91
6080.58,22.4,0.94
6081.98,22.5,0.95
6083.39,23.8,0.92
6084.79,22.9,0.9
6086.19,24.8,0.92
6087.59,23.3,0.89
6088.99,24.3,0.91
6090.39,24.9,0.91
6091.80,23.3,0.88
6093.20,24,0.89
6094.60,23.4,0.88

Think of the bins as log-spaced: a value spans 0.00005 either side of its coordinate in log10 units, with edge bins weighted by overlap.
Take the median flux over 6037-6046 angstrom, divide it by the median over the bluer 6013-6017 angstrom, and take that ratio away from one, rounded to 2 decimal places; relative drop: -0.02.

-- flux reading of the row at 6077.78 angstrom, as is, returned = 23.6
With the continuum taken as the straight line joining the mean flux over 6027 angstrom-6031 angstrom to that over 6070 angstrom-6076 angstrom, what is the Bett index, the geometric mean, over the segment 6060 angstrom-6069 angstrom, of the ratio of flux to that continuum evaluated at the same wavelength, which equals 0.98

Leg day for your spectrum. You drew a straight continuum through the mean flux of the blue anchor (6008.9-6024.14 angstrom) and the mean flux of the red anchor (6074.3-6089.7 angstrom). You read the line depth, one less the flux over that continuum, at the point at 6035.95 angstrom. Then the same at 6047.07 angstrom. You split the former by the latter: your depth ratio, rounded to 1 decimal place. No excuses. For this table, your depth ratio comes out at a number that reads 2.0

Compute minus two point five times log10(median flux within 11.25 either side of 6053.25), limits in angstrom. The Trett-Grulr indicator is -3.48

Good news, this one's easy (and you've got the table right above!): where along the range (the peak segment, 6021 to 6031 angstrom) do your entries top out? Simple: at 6029.00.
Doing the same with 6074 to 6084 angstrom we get 6076.39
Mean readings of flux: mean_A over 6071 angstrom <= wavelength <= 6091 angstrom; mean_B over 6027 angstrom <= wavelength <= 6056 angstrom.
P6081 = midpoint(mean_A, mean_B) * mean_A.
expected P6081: 585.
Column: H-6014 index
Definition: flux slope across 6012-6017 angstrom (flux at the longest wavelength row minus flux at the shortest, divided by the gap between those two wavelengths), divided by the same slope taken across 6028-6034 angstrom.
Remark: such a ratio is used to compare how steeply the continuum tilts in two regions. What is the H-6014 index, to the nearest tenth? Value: 3.0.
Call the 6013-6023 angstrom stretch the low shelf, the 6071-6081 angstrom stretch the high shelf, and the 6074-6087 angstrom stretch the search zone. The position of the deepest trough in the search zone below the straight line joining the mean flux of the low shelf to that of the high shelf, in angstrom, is 6080.58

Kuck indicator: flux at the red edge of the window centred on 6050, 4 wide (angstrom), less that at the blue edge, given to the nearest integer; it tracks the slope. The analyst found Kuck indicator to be -2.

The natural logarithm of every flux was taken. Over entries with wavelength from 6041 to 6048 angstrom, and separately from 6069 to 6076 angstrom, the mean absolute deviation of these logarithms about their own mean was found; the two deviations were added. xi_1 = 0.016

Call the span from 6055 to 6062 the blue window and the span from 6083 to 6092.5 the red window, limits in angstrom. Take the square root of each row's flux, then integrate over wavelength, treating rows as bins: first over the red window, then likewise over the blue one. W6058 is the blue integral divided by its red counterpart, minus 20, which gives -19.3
